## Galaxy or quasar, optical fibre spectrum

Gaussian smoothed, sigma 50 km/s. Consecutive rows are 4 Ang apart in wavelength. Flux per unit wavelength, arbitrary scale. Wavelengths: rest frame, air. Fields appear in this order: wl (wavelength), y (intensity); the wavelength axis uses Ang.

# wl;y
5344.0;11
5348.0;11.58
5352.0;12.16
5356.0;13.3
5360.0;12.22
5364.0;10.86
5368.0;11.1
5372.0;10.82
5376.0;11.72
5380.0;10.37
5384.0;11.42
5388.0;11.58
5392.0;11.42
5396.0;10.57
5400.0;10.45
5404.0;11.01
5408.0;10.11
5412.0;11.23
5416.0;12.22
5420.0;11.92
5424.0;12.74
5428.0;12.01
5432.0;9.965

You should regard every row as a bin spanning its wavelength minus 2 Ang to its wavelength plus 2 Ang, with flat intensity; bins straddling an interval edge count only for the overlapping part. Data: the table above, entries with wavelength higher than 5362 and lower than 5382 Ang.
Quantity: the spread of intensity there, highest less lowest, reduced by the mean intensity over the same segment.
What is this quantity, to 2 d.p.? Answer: -9.62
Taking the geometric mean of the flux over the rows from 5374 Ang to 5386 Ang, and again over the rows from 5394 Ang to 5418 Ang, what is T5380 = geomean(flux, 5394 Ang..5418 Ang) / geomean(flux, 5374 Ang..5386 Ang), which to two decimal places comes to 0.98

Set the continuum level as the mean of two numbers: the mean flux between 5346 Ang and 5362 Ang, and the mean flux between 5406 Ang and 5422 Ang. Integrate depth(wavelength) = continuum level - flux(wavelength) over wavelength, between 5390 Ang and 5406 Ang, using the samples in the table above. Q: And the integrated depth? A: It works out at 16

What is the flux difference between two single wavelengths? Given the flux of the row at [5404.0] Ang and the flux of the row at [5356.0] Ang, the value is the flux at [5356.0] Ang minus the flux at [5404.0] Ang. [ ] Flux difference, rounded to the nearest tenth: 2.3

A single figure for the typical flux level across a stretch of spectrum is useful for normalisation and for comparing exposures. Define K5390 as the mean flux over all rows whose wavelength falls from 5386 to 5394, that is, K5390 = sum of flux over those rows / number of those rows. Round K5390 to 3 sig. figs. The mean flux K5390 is 11.5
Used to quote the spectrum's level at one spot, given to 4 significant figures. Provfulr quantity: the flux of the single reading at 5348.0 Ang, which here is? 11.58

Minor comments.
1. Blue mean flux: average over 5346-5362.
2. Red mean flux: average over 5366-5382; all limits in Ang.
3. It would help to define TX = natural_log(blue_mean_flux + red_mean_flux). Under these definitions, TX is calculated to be 3.15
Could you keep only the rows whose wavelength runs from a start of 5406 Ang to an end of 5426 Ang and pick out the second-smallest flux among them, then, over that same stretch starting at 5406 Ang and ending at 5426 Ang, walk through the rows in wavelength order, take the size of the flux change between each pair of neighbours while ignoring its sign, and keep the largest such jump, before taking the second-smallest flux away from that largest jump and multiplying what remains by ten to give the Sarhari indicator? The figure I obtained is -101.1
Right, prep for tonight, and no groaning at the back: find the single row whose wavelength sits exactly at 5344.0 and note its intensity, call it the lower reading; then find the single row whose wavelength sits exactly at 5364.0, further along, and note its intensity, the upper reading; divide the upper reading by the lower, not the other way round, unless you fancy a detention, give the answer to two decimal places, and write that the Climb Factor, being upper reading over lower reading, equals 0.99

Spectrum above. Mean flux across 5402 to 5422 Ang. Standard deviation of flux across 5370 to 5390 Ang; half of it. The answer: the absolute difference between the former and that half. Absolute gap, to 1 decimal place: 11.0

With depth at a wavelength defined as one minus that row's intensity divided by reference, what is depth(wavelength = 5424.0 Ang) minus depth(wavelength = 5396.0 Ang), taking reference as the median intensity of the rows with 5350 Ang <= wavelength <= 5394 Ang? -0.19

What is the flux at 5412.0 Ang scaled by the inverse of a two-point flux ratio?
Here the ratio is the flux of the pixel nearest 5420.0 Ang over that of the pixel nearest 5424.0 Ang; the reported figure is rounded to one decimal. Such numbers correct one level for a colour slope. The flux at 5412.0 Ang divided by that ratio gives 12.0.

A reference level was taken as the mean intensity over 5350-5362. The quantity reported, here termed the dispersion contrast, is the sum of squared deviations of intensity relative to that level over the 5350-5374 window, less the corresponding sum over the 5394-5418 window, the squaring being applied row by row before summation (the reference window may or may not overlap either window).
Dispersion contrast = -10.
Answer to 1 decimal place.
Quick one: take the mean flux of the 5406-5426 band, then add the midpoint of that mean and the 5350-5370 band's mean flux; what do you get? 23.4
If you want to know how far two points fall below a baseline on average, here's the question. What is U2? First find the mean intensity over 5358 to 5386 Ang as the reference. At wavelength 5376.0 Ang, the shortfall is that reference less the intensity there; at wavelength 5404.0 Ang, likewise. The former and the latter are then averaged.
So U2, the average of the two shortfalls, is -0.15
